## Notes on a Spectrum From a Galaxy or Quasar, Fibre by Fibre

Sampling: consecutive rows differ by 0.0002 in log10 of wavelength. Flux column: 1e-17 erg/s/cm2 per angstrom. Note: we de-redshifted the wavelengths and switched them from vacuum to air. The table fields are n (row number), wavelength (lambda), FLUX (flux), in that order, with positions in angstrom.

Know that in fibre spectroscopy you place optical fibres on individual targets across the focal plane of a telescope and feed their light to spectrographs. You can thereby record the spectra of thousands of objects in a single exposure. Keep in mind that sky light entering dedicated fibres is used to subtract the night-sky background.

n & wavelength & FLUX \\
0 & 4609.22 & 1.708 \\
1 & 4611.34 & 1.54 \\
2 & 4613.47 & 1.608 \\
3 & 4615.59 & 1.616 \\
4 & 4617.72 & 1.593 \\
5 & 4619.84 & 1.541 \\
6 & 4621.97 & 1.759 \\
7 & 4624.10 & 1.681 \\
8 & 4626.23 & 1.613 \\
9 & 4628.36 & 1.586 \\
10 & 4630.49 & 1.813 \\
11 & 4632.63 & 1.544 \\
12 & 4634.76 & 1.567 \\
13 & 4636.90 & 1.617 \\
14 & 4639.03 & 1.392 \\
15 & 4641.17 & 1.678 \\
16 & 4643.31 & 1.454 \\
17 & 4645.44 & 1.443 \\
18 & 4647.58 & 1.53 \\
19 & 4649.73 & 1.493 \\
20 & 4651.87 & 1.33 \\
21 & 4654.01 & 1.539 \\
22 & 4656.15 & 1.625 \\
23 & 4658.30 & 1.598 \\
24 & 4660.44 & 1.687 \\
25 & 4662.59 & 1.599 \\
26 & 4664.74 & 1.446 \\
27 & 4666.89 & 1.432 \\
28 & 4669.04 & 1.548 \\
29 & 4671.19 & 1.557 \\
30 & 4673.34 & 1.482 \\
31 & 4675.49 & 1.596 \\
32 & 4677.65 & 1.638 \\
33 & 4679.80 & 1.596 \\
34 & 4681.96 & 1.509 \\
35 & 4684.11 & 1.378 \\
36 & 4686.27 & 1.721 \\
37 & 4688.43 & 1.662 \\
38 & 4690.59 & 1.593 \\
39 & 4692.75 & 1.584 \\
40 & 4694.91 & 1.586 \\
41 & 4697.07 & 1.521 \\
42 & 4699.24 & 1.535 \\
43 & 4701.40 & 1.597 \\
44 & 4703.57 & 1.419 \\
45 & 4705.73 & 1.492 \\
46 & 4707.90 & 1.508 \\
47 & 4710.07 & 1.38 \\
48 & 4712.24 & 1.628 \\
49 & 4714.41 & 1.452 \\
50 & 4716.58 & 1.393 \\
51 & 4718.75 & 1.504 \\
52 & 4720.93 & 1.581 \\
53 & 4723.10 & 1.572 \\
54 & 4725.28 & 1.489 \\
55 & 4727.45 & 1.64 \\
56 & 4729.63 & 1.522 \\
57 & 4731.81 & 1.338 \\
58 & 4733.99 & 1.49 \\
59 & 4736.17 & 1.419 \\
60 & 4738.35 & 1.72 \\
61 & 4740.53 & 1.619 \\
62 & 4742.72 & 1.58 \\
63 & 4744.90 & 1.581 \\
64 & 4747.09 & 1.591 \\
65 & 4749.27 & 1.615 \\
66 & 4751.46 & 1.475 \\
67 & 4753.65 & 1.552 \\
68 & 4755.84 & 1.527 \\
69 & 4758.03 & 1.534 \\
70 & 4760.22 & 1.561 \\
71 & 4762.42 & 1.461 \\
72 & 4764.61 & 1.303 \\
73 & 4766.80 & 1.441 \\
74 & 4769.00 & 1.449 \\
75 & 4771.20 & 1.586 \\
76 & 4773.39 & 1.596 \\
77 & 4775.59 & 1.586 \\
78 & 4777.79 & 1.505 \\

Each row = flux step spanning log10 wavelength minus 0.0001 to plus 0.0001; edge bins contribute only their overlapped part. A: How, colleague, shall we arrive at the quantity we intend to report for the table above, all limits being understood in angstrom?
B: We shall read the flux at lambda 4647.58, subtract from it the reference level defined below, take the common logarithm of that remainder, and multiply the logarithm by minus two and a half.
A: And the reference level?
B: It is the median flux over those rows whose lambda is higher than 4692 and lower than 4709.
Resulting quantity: 6.7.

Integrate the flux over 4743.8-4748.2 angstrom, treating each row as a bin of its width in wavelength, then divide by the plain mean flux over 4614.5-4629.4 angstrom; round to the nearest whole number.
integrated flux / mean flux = 4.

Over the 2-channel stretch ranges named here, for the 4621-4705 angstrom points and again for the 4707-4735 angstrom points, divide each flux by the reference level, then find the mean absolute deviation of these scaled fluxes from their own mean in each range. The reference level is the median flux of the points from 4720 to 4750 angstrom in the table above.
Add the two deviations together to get 0.096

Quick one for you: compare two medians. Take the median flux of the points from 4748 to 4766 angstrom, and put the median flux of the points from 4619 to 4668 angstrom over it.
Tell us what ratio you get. 1.02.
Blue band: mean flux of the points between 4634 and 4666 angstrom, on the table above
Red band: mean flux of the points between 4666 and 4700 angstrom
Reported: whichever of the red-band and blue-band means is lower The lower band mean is 1.53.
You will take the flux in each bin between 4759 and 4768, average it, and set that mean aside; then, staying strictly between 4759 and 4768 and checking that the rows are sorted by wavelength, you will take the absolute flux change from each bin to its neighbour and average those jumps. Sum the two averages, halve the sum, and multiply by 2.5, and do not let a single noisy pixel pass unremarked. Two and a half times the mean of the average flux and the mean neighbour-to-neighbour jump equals 1.97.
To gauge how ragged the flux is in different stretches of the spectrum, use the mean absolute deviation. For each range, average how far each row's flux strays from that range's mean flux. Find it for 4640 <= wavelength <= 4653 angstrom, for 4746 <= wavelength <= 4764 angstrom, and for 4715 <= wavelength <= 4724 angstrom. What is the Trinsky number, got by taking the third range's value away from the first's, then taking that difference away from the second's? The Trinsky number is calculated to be 0.025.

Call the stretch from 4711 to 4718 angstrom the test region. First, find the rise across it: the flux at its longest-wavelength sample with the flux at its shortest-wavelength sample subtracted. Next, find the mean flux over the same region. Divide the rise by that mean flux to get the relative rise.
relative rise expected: -0.16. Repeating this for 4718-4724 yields 0.04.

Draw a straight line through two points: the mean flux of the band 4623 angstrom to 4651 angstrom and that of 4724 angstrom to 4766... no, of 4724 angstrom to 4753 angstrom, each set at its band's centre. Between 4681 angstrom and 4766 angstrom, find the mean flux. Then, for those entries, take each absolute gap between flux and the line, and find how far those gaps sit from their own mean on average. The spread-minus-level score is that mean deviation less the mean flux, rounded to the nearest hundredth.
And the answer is -1.48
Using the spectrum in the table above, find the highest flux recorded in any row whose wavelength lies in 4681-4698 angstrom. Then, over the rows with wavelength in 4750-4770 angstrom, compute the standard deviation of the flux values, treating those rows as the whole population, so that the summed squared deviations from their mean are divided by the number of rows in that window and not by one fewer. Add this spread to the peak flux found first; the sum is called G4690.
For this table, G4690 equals 1.80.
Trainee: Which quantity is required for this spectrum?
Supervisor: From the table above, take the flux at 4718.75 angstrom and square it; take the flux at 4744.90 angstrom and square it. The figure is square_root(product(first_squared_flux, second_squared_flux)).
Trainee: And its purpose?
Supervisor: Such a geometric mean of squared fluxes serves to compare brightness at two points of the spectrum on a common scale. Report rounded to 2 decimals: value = 2.38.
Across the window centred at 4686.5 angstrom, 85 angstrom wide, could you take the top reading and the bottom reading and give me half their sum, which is 1.53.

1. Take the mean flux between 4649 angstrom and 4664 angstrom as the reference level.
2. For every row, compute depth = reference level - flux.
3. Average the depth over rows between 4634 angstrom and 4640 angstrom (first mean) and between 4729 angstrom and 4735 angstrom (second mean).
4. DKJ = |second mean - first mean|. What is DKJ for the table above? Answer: 0.08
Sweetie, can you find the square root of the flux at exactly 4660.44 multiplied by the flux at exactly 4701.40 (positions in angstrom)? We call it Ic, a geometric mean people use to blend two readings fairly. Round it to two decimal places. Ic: 1.64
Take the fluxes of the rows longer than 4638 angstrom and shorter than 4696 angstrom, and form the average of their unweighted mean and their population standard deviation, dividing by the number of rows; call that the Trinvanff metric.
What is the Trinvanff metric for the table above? 0.821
